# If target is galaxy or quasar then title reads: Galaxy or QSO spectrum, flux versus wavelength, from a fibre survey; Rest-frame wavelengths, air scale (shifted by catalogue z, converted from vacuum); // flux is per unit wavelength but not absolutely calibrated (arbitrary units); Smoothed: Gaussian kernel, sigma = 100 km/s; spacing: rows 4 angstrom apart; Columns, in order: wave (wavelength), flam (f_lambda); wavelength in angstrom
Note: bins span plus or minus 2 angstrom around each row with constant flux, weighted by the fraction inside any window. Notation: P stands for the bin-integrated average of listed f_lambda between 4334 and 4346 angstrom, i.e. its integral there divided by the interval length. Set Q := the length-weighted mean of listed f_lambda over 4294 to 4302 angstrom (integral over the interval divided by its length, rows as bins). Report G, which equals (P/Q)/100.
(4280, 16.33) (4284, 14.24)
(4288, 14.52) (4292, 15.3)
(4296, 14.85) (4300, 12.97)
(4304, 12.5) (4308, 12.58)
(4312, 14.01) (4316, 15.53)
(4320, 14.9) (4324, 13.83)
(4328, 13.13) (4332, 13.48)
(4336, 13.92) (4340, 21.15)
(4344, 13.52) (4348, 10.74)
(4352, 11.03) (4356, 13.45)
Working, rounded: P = 16.2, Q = 13.9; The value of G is 0.0116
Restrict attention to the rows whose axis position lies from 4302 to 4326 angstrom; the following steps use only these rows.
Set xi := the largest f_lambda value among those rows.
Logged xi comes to 15.53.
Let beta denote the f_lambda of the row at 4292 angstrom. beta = 15.3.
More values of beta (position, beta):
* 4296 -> 14.85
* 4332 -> 13.48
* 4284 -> 14.24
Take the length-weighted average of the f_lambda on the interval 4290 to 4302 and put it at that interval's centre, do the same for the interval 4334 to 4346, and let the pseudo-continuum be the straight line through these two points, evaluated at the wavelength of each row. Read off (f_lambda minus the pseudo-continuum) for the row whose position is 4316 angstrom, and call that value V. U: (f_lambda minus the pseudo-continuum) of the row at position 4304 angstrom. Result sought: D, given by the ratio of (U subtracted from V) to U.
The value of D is -1.15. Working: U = -2.2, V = 0.3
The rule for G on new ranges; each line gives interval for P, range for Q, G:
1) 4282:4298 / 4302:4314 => 0.0113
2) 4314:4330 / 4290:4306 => 0.0103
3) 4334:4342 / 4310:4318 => 0.0119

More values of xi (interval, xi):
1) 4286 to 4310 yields 15.3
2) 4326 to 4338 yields 13.92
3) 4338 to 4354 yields 21.15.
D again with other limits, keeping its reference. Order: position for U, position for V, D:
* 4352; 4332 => -0.58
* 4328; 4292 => -1.43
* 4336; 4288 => -1.23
